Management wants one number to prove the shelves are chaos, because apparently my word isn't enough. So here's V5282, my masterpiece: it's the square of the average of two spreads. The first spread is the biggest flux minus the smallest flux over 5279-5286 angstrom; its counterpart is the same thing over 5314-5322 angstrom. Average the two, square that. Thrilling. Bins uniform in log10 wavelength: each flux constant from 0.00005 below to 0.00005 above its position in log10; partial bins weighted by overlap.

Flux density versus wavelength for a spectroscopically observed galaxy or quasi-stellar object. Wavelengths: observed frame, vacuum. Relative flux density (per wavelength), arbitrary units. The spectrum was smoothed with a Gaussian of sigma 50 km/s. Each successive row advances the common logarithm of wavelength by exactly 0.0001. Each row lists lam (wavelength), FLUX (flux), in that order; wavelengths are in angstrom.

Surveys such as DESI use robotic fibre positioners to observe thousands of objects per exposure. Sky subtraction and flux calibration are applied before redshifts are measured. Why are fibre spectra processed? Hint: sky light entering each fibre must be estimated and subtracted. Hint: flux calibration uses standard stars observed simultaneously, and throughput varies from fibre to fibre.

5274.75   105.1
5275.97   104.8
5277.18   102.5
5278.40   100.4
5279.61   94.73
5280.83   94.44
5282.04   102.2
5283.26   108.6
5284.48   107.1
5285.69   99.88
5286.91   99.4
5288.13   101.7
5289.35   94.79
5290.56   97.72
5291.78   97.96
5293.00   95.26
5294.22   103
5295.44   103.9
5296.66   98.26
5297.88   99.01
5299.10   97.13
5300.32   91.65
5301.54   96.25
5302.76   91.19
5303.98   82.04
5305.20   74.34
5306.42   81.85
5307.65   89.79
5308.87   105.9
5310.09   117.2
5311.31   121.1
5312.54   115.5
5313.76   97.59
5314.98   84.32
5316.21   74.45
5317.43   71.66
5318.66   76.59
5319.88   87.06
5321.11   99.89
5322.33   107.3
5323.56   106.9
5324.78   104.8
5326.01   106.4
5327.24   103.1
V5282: 449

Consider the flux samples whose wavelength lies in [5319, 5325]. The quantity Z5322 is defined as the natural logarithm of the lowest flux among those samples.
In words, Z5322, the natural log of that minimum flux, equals 4.47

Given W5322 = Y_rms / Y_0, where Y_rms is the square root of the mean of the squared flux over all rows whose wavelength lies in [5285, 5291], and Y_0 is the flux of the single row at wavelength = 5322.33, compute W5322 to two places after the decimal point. 0.92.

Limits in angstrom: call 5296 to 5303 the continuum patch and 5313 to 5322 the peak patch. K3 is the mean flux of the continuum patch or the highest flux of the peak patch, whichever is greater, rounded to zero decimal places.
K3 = 100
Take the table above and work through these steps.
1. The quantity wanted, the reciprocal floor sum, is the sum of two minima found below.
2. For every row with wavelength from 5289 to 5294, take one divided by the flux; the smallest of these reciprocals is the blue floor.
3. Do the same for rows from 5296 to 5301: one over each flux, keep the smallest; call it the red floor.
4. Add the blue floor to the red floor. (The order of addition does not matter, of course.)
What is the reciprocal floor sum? 0.0203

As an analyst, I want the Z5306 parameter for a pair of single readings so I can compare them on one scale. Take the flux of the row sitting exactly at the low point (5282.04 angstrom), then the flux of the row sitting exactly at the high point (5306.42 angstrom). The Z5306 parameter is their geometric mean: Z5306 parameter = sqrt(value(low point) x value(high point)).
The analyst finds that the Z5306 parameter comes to 91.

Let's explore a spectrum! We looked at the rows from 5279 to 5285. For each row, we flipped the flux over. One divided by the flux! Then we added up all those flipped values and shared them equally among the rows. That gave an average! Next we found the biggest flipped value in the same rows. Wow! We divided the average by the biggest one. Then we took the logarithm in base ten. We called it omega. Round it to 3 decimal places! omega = -0.029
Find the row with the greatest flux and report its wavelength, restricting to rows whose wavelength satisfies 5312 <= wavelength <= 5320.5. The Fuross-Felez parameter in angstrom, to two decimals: 5312.54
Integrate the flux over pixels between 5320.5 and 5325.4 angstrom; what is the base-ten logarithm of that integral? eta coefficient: 2.71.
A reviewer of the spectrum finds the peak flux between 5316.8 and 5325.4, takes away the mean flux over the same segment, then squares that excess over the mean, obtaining 192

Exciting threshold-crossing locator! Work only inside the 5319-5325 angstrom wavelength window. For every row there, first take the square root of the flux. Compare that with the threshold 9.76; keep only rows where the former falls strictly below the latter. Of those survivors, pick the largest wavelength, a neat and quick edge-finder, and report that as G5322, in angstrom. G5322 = 5319.88 angstrom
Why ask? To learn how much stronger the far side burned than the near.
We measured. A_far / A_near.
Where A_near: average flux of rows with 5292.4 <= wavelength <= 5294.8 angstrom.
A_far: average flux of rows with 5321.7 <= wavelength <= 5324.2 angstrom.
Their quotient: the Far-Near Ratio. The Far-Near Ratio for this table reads 1.08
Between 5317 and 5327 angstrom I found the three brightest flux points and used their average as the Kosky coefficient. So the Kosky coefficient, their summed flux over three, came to 107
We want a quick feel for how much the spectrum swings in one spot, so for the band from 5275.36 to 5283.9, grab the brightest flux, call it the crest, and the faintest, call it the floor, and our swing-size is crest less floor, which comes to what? 14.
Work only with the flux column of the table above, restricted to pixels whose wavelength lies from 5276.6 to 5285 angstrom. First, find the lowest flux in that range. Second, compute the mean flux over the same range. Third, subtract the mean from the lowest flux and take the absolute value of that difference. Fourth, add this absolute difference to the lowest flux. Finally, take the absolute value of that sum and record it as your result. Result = 101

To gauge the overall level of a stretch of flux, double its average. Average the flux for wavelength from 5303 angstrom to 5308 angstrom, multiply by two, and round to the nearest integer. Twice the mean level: 164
